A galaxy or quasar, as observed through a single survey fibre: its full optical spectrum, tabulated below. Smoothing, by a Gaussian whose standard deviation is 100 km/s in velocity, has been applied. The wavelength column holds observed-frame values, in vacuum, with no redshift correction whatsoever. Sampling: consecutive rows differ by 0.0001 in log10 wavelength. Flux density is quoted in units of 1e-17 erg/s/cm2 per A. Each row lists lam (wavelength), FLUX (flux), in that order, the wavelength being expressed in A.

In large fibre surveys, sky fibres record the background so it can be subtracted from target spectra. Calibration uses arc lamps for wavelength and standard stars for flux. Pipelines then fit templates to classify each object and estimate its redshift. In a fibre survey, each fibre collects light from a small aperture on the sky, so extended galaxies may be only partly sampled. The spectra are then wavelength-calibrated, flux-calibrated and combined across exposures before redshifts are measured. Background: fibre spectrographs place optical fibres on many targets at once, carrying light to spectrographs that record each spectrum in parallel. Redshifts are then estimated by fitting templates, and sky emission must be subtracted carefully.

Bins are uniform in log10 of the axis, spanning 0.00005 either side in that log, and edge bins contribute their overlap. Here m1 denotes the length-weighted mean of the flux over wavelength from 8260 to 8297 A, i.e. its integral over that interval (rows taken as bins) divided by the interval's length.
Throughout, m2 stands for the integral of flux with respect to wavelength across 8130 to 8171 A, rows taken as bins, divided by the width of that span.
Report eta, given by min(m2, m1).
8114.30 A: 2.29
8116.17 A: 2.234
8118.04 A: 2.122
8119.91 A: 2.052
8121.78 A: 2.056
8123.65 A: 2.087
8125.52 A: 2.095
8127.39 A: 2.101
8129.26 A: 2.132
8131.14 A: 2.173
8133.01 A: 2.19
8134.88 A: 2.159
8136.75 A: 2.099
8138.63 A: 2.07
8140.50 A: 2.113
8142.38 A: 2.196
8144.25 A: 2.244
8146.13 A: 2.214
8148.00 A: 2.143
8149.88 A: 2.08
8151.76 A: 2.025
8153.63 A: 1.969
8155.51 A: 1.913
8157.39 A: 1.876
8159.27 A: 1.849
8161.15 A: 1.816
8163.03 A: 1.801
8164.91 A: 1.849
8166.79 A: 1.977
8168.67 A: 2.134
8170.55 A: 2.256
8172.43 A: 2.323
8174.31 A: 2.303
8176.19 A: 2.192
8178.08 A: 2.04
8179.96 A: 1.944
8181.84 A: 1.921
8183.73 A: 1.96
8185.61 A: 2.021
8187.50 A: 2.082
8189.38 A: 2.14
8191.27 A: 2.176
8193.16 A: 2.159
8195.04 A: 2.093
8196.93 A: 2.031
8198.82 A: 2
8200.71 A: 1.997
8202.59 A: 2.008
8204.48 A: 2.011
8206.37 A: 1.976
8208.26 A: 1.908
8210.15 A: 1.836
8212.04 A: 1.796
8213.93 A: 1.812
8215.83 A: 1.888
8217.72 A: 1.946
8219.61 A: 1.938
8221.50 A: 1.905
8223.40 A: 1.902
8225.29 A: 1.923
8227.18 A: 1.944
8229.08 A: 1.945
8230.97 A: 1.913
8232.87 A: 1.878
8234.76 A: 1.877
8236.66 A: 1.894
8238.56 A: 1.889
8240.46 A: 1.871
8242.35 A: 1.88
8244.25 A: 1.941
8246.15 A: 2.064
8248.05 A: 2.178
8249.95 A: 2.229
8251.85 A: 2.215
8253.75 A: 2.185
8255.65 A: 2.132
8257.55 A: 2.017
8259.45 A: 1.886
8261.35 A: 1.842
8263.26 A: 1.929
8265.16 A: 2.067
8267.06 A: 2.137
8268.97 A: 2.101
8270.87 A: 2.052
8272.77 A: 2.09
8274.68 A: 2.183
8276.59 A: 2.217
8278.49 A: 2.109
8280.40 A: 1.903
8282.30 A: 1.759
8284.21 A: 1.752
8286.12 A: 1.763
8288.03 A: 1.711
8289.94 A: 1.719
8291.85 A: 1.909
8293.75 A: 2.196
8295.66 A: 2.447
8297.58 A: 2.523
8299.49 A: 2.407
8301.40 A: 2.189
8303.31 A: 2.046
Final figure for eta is 2.00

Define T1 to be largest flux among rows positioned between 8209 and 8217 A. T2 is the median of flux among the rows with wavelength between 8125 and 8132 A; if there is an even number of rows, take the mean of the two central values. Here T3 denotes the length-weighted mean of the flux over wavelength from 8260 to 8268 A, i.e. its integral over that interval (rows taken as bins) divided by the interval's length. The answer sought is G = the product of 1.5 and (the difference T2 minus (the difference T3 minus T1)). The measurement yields 3.02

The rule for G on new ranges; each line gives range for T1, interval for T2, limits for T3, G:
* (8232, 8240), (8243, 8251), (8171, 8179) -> 2.70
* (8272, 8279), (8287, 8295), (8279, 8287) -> 3.33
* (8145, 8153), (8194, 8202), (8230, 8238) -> 3.51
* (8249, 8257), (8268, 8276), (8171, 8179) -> 3.16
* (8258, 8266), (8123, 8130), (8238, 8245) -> 3.40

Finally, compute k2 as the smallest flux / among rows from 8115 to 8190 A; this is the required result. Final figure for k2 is 1.801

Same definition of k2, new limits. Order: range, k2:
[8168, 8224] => 1.796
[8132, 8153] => 2.025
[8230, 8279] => 1.842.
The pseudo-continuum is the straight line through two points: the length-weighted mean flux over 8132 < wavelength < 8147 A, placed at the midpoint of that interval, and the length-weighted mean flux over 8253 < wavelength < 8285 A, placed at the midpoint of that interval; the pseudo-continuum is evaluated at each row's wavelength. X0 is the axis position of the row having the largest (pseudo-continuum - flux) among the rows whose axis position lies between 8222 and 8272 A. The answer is 8261.35 A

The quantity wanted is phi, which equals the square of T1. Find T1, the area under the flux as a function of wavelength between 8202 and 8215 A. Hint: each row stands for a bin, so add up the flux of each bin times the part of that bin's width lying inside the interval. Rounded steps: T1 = 25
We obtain 612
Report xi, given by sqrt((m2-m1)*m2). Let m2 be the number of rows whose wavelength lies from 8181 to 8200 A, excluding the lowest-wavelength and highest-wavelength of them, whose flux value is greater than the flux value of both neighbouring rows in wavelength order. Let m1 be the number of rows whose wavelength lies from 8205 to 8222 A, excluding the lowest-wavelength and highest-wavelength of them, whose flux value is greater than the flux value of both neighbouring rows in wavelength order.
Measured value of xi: 0.0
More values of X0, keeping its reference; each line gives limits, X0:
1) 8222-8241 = 8232.87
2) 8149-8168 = 8163.03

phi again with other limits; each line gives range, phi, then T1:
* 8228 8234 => 132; 11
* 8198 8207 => 324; 18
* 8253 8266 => 679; 26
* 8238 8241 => 32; 6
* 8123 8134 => 550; 23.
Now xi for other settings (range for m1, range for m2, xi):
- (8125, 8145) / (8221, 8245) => 1.4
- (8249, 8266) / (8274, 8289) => 2.0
